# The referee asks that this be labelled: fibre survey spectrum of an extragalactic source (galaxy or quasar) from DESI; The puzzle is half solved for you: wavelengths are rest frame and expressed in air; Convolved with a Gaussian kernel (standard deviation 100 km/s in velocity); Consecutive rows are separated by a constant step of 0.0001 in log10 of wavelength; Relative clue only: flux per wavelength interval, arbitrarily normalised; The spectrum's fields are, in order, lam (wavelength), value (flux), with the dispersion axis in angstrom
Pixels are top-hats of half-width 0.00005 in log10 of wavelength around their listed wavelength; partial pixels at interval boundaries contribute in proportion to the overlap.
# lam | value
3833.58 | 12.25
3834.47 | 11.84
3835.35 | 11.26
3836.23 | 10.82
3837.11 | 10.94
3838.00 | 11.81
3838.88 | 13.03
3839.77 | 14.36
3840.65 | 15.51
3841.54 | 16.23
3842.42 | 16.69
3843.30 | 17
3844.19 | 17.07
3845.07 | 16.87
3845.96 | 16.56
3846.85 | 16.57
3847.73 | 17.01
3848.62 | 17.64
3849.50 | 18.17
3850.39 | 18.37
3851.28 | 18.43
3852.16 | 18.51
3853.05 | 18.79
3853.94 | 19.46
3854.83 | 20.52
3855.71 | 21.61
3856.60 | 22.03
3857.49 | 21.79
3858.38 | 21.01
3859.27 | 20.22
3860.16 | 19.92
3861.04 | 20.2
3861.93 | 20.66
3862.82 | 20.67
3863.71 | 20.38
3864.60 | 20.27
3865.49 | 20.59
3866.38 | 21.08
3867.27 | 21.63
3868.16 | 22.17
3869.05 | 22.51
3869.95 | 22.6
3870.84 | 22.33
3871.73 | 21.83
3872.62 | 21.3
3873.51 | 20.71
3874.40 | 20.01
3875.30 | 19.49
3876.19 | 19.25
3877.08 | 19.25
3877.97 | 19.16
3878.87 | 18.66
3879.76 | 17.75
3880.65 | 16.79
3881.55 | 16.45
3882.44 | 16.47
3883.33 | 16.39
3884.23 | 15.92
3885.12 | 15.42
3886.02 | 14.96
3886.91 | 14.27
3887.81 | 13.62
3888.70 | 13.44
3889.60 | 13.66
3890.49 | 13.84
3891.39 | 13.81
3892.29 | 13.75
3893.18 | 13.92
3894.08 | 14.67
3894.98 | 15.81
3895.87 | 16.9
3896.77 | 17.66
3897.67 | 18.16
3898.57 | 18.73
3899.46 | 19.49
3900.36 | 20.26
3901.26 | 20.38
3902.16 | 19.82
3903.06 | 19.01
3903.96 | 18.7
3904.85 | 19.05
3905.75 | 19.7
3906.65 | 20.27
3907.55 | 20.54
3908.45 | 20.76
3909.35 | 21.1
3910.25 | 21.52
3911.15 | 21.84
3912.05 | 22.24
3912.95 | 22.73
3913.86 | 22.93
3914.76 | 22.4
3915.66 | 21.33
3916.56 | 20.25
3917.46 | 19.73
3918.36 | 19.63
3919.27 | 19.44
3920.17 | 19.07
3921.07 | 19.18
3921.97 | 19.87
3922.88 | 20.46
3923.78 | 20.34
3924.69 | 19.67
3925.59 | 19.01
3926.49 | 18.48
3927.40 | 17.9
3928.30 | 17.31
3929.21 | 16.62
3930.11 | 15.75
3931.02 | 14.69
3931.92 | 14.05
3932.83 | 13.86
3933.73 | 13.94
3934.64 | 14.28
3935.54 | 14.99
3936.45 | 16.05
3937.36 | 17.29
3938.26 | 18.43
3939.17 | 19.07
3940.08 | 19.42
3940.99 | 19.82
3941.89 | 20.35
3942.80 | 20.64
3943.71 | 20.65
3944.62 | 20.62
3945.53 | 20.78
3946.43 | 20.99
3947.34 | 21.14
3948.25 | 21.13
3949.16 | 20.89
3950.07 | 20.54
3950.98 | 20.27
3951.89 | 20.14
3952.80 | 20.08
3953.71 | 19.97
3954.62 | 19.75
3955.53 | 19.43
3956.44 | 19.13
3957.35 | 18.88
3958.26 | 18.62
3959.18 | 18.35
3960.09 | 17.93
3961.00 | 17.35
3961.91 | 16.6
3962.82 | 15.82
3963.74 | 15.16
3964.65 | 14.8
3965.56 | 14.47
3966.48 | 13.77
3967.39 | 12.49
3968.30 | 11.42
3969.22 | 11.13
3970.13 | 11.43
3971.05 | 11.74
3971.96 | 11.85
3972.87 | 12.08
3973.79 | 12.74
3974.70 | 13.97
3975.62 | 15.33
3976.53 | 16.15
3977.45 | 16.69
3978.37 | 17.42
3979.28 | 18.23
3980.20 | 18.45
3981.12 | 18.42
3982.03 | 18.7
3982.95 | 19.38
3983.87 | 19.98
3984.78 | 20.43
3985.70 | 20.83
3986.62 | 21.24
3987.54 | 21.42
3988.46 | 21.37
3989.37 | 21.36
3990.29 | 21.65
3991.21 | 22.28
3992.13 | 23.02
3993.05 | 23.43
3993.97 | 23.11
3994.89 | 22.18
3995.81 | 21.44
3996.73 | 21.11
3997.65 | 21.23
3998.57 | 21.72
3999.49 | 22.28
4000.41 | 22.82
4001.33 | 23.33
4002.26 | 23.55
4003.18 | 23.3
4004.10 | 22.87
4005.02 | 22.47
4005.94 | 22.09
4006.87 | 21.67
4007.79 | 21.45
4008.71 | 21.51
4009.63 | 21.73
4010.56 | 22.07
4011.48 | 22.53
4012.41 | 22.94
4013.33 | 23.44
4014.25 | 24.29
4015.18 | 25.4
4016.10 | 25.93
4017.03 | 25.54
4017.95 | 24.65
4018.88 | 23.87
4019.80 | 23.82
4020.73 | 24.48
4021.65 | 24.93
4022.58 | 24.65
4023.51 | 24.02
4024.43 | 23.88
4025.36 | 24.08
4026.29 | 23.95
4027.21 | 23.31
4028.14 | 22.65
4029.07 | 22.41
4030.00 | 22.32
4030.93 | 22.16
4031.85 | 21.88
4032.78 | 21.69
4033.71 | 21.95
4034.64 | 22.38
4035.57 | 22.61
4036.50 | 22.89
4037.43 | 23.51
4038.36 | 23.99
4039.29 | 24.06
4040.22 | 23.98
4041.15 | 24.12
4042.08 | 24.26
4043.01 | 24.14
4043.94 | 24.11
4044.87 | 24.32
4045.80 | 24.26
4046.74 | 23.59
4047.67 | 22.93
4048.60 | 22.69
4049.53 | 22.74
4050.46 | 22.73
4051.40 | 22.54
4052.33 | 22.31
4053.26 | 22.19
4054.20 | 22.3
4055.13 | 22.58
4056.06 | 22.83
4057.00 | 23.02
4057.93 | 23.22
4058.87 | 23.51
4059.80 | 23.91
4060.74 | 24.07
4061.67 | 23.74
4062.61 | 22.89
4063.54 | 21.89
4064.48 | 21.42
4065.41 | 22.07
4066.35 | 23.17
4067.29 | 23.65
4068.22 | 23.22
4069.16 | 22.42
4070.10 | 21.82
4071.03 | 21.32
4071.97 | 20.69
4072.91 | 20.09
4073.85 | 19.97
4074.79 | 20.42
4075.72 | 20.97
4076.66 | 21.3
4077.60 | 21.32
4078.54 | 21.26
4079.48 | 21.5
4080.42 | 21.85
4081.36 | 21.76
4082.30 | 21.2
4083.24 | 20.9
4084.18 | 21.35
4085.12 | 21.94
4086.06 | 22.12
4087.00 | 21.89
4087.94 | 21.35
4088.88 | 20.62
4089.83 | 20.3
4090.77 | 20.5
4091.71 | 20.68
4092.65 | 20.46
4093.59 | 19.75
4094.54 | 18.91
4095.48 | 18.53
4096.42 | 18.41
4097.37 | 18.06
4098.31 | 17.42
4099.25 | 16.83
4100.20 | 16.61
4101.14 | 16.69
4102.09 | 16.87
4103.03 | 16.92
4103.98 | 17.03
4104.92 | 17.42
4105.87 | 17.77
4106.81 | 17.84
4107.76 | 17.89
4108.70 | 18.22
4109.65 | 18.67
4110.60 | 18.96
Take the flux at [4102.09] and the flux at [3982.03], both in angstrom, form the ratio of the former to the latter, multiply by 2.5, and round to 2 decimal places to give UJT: 2.26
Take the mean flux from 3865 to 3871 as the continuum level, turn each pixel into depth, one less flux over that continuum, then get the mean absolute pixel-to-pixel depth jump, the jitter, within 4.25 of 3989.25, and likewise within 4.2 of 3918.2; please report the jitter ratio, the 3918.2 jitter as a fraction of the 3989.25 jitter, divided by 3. 0.51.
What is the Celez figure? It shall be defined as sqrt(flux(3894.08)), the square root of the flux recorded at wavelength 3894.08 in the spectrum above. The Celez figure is 3.83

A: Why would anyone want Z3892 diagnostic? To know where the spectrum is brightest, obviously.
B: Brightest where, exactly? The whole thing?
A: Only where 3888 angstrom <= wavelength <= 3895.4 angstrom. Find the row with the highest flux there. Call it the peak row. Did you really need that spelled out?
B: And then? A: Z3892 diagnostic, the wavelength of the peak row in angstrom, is 3894.98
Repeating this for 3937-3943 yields 3942.80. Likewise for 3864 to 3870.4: 3869.95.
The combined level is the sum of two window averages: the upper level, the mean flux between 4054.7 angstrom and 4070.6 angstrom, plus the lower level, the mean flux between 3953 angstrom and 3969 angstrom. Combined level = 39.6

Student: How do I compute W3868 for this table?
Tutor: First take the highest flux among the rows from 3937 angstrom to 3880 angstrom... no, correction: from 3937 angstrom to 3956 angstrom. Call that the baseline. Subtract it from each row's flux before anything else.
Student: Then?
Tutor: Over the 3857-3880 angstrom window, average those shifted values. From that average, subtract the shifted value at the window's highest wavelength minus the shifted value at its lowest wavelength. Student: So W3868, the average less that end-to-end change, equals 3.5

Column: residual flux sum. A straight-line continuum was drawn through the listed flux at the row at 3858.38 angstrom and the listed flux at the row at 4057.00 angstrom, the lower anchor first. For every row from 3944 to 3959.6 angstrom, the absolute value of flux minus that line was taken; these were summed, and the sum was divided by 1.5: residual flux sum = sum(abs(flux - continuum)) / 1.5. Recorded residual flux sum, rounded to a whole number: 22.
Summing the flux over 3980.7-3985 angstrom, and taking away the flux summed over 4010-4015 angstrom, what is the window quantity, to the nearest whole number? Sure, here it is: -18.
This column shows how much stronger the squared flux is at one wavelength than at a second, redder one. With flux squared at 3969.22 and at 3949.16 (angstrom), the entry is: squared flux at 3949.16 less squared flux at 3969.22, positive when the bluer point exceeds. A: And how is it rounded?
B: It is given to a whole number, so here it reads 313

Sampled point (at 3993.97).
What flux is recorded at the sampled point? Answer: 23.11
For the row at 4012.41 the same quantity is 22.94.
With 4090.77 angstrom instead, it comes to 20.5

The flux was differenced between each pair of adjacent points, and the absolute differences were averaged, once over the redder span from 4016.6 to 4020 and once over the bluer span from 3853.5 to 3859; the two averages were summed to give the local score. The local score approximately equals 1.29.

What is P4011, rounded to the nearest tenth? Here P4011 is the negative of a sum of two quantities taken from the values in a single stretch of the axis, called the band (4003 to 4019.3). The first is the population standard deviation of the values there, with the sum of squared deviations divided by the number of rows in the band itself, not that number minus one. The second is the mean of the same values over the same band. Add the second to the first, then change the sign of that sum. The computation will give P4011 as -24.6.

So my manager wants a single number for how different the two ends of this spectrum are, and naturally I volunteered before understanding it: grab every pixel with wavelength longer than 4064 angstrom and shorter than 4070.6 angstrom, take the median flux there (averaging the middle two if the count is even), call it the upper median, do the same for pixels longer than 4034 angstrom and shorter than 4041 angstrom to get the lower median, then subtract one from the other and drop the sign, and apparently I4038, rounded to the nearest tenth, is 1.1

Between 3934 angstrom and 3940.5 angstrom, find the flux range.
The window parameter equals 5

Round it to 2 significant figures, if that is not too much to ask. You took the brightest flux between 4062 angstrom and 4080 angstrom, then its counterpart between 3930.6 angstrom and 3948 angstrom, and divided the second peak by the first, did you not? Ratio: 0.89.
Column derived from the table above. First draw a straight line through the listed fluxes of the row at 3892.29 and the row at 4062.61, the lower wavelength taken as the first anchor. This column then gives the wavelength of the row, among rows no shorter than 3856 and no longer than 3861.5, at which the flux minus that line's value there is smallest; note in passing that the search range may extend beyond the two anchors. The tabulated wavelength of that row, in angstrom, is 3860.16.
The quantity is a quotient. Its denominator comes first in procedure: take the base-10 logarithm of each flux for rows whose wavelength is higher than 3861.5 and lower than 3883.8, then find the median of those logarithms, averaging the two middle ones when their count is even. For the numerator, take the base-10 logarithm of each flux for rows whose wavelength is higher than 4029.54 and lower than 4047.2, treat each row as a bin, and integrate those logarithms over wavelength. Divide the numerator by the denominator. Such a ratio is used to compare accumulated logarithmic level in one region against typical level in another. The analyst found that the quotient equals 18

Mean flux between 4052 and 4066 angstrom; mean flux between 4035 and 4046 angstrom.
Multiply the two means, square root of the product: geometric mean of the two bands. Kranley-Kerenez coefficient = 23.3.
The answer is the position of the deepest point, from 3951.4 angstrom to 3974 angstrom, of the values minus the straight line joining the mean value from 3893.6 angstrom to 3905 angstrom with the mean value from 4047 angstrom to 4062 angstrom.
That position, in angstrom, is 3969.22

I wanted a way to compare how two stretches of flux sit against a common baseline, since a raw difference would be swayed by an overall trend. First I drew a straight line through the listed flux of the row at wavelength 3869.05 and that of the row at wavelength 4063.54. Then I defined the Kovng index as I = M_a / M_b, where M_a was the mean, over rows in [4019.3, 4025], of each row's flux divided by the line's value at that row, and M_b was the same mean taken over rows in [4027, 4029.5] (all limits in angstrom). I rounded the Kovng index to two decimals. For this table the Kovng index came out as 1.07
